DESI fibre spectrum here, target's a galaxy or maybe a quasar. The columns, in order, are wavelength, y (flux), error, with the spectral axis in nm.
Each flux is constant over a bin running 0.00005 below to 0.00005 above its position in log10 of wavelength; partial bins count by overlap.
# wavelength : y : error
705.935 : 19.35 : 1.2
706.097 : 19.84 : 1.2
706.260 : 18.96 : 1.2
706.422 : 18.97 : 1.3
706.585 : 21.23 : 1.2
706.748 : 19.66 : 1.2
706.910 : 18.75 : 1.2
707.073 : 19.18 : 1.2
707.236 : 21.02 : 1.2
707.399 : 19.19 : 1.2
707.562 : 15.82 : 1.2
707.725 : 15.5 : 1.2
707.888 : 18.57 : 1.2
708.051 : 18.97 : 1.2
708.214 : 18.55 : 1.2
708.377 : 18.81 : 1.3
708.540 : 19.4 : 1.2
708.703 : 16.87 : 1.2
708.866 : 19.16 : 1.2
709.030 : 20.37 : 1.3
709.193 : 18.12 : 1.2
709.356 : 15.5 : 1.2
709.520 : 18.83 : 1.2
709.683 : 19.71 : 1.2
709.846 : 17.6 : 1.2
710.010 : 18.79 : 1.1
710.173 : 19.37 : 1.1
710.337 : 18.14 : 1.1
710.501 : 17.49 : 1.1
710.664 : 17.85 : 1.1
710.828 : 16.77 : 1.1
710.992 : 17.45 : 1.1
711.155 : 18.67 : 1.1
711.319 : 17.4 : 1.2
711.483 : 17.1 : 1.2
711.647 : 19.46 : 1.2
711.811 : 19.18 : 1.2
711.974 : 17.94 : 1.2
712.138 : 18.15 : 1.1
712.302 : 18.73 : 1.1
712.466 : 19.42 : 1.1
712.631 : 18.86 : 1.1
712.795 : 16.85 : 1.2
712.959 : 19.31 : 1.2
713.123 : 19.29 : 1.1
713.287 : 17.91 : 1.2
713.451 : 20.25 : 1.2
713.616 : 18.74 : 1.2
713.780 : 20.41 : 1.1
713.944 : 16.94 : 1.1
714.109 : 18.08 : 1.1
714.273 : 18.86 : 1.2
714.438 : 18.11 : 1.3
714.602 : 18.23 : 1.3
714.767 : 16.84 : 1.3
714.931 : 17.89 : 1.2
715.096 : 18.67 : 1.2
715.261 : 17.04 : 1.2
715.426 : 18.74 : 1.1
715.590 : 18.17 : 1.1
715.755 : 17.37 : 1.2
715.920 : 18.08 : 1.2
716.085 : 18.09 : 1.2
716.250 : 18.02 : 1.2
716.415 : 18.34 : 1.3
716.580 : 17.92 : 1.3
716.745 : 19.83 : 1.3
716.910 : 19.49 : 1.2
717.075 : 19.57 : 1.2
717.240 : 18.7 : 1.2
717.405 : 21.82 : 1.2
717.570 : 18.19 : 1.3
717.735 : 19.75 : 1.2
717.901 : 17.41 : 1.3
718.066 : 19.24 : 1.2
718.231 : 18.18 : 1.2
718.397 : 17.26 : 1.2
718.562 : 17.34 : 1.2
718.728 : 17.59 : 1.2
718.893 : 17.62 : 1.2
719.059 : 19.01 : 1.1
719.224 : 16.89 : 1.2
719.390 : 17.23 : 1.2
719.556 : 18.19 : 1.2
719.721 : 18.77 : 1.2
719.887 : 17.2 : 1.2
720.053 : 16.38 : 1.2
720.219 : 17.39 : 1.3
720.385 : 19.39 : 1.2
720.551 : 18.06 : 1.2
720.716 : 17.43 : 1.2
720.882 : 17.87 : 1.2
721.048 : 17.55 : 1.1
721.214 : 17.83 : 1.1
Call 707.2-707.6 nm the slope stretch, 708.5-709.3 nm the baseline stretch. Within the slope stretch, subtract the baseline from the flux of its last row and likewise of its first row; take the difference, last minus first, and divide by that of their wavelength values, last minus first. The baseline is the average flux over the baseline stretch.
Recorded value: -16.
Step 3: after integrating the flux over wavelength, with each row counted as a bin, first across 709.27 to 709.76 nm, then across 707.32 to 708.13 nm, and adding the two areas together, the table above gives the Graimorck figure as 23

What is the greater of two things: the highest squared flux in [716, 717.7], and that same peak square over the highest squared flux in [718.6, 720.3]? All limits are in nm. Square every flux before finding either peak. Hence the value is 476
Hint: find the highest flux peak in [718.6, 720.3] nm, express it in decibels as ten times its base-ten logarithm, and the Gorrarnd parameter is 12.8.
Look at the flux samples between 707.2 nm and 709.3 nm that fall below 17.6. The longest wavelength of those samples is 708.703 nm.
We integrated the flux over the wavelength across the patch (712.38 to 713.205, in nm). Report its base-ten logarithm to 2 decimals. 1.19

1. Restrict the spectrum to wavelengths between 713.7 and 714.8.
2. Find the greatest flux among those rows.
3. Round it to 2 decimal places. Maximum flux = 20.41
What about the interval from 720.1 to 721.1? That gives 19.39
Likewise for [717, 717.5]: 21.82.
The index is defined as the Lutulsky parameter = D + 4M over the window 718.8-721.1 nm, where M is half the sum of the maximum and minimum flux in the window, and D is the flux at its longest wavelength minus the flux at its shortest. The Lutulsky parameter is 71.5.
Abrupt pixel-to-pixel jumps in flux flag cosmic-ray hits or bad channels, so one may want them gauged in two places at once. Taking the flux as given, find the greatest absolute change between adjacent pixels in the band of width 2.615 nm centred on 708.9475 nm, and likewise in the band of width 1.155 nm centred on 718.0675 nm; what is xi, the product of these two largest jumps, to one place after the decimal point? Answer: 7.8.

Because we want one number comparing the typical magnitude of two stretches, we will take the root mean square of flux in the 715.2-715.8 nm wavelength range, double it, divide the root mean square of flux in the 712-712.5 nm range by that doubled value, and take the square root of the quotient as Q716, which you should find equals 0.725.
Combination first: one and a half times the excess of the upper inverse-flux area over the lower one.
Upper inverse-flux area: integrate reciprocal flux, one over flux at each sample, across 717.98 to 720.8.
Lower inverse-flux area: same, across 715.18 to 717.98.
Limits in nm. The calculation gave 0.011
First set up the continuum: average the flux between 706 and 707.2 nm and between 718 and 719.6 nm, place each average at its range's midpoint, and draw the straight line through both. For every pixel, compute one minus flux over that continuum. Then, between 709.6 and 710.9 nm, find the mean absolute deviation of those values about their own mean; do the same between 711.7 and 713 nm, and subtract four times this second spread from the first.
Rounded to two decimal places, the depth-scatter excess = -0.11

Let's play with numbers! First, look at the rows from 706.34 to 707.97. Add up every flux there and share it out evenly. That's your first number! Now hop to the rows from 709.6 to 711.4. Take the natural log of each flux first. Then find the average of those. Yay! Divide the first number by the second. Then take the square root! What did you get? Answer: 2.55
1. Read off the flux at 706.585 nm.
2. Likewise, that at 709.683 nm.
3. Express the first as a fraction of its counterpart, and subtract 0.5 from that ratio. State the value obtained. 0.58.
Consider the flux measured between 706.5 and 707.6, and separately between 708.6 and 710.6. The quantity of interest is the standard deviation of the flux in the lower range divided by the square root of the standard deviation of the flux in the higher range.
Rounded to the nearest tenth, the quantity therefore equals 1.5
